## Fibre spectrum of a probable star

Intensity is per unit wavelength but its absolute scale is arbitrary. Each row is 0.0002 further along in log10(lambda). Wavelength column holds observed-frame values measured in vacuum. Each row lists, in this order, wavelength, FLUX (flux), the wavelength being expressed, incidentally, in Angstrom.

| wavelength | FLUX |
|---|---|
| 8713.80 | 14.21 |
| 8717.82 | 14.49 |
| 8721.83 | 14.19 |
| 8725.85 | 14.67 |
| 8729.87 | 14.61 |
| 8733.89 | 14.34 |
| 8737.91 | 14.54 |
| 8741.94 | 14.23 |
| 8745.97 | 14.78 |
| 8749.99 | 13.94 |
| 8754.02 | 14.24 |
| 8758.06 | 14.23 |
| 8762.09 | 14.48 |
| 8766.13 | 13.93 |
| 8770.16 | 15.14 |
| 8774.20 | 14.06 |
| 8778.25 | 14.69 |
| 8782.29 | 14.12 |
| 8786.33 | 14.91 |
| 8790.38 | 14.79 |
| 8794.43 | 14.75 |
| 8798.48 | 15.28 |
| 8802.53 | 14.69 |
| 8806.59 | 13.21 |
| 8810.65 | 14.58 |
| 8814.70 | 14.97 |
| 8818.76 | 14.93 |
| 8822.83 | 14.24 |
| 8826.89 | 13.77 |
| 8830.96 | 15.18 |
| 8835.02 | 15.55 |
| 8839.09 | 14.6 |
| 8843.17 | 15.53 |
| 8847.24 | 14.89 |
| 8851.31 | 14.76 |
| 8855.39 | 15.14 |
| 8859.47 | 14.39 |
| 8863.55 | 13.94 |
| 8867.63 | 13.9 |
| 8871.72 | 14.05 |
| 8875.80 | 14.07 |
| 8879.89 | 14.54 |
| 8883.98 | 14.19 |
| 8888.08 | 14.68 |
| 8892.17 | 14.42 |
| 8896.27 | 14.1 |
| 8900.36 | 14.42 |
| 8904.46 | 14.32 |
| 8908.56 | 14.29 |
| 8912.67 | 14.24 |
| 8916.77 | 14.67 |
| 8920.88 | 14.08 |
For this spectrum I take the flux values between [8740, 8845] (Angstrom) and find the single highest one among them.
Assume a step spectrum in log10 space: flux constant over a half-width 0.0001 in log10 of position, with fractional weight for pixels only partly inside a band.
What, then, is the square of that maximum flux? 242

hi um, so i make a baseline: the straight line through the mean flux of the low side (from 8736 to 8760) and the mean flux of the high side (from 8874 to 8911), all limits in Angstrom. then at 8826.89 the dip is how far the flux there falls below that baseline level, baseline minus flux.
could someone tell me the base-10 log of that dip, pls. -0.25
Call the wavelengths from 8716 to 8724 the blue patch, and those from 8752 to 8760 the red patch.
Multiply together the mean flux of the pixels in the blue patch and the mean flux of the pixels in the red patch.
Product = 204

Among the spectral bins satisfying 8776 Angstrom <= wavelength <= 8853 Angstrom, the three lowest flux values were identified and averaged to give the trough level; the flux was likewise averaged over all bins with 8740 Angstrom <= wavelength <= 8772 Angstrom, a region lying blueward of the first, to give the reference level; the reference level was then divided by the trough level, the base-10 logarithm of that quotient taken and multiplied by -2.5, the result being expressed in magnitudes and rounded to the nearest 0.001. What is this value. -0.052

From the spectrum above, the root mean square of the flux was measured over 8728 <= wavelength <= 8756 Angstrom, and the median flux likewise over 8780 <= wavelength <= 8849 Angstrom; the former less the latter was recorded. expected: -0.4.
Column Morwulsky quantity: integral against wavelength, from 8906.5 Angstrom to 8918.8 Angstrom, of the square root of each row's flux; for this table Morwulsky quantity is 46.7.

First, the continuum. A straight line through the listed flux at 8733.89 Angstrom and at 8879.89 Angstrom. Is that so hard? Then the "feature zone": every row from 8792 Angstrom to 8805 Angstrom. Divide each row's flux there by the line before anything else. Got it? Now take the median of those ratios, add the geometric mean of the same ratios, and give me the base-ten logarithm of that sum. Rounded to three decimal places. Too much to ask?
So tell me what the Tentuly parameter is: 0.313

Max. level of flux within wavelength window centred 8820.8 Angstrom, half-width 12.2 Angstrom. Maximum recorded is 15.18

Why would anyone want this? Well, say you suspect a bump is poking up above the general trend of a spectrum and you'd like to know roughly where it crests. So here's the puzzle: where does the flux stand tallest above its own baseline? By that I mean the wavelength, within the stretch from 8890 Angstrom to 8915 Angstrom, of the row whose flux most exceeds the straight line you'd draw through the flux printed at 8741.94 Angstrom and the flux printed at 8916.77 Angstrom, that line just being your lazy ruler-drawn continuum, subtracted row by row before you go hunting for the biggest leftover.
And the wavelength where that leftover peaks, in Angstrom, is 8892.17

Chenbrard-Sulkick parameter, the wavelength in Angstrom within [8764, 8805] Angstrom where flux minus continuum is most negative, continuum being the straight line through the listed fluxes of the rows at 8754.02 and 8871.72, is 8766.13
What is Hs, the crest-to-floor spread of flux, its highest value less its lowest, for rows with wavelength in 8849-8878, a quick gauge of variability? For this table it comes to 1.2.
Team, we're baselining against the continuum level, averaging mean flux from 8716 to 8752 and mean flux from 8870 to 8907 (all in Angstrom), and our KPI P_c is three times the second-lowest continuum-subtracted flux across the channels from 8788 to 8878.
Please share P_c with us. -1.8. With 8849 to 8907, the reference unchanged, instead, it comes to -1.3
